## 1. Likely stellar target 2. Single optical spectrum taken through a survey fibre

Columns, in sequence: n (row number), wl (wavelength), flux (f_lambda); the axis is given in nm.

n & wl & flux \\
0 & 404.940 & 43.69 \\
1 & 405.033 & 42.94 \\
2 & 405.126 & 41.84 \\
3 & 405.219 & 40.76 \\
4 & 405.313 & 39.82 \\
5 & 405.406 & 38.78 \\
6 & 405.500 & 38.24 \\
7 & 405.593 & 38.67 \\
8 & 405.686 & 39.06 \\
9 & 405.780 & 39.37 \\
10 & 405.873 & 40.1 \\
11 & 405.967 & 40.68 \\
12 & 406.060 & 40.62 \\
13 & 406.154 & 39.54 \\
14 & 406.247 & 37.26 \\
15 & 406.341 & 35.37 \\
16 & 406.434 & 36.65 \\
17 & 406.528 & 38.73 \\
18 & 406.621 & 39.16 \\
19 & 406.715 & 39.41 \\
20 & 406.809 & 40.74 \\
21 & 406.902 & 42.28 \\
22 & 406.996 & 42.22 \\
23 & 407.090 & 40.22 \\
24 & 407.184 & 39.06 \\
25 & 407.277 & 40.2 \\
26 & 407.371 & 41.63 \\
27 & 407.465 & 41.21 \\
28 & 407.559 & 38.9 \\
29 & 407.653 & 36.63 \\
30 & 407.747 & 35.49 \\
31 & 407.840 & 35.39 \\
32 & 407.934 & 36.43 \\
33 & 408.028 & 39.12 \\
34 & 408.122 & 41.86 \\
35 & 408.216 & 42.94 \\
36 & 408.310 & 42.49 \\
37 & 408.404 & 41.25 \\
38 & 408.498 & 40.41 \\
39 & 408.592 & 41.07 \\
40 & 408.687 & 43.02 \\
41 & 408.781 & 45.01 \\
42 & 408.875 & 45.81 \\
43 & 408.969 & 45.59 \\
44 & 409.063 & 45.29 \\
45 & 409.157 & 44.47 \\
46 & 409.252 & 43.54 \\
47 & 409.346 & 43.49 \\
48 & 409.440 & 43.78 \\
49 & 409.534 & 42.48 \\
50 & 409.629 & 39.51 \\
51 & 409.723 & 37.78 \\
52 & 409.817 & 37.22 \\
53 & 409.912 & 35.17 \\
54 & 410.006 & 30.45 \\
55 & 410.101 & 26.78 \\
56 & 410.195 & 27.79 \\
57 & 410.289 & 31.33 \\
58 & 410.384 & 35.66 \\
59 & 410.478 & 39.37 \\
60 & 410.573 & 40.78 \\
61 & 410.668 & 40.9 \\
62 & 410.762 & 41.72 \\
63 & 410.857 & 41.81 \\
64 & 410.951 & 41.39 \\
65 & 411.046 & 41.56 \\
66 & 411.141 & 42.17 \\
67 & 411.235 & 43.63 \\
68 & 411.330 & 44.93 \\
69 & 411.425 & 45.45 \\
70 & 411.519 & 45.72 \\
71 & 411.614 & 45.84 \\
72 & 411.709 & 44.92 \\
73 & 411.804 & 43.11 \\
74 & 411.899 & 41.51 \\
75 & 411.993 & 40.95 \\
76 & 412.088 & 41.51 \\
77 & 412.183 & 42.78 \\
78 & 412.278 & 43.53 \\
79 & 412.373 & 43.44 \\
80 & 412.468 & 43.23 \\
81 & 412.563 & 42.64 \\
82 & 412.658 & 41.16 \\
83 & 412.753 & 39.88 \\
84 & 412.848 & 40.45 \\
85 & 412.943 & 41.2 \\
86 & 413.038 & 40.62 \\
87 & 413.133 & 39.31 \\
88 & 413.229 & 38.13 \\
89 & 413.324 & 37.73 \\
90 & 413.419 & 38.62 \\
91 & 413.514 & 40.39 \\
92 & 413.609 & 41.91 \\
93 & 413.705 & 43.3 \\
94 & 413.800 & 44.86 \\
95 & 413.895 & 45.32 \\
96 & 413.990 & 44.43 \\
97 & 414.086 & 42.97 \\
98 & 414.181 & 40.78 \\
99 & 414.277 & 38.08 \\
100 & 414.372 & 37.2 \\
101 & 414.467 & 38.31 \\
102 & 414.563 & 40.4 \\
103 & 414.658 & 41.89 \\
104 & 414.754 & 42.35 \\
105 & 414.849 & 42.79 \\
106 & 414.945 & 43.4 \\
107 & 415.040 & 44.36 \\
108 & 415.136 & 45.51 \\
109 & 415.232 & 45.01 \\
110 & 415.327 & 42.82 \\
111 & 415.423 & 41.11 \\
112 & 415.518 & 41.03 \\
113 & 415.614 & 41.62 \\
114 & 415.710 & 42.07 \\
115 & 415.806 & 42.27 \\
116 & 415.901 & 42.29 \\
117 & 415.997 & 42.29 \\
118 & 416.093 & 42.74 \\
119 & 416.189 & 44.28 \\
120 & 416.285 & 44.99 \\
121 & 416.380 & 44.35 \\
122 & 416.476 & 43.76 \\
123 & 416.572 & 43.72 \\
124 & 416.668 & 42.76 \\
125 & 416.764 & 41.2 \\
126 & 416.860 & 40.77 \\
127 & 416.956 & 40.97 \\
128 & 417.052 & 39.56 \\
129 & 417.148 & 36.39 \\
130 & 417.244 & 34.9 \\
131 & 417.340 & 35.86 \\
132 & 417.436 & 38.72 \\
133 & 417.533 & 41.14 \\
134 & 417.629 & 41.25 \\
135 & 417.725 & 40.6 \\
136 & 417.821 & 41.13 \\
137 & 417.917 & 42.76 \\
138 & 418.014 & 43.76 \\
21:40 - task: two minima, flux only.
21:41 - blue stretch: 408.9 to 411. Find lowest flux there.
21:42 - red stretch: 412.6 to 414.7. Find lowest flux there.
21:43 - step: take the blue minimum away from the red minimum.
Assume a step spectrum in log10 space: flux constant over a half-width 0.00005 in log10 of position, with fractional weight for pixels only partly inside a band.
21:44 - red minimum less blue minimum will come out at 10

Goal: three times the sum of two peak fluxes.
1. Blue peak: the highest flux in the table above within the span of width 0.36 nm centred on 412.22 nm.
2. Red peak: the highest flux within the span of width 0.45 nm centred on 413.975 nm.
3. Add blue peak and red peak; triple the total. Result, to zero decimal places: 267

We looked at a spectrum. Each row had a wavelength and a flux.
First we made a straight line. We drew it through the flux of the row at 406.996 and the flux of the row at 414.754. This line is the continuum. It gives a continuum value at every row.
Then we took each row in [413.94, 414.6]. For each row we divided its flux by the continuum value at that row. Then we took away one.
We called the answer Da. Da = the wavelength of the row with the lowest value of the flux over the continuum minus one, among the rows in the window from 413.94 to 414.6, 414.372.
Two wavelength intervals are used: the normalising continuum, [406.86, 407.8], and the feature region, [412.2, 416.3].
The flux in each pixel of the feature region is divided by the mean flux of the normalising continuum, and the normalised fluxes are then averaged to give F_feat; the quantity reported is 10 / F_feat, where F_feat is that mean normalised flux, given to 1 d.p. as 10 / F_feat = 9.5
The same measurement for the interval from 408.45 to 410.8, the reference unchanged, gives 10.1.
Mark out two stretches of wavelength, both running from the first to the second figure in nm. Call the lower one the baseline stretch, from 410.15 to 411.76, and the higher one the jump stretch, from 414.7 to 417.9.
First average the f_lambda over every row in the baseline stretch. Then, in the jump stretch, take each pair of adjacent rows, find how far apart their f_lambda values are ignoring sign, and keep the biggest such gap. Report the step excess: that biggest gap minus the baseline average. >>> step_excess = -37.7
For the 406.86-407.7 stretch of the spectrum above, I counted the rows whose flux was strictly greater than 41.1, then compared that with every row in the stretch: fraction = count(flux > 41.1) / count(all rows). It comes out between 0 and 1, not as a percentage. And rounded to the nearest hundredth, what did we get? 0.44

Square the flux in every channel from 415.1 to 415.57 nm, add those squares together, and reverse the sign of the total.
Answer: -9304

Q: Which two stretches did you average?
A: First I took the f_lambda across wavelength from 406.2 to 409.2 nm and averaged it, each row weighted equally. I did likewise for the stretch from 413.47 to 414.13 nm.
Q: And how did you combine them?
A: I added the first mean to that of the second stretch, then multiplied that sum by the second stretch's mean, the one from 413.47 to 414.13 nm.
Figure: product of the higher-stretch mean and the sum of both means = 3629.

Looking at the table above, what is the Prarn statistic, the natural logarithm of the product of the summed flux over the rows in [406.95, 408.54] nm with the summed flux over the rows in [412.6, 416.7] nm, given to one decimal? 14.0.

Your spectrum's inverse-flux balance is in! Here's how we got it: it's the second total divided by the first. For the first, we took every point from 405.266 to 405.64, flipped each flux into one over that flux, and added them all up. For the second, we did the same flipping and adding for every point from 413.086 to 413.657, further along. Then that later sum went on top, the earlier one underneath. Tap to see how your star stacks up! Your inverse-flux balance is 1.48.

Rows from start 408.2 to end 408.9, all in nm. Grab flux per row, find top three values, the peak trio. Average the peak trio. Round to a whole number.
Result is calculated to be 45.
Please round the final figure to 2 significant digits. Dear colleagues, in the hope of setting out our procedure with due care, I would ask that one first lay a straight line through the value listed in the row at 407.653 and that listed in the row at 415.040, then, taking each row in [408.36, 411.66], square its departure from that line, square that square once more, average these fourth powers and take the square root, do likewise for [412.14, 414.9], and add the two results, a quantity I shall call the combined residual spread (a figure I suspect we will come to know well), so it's 59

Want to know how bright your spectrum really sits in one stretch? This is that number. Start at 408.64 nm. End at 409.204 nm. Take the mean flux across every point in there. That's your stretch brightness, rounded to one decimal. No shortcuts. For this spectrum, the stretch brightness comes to 44.9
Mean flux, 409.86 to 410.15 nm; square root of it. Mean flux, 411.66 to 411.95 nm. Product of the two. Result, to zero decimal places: 240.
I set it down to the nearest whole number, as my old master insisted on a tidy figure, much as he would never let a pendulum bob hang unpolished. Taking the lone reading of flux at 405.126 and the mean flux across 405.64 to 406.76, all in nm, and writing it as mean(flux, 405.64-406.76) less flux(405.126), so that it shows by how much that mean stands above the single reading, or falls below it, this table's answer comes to -3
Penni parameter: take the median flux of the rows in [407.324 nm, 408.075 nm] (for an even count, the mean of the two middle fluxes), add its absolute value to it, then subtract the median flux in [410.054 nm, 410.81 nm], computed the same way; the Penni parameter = 38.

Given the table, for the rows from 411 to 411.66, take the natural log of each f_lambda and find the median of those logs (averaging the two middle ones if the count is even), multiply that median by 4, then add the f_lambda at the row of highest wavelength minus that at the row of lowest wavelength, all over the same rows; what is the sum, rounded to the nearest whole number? 20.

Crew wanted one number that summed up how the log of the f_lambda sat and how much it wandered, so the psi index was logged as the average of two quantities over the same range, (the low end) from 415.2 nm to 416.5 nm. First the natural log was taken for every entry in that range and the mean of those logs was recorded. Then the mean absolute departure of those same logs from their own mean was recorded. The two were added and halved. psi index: 1.89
